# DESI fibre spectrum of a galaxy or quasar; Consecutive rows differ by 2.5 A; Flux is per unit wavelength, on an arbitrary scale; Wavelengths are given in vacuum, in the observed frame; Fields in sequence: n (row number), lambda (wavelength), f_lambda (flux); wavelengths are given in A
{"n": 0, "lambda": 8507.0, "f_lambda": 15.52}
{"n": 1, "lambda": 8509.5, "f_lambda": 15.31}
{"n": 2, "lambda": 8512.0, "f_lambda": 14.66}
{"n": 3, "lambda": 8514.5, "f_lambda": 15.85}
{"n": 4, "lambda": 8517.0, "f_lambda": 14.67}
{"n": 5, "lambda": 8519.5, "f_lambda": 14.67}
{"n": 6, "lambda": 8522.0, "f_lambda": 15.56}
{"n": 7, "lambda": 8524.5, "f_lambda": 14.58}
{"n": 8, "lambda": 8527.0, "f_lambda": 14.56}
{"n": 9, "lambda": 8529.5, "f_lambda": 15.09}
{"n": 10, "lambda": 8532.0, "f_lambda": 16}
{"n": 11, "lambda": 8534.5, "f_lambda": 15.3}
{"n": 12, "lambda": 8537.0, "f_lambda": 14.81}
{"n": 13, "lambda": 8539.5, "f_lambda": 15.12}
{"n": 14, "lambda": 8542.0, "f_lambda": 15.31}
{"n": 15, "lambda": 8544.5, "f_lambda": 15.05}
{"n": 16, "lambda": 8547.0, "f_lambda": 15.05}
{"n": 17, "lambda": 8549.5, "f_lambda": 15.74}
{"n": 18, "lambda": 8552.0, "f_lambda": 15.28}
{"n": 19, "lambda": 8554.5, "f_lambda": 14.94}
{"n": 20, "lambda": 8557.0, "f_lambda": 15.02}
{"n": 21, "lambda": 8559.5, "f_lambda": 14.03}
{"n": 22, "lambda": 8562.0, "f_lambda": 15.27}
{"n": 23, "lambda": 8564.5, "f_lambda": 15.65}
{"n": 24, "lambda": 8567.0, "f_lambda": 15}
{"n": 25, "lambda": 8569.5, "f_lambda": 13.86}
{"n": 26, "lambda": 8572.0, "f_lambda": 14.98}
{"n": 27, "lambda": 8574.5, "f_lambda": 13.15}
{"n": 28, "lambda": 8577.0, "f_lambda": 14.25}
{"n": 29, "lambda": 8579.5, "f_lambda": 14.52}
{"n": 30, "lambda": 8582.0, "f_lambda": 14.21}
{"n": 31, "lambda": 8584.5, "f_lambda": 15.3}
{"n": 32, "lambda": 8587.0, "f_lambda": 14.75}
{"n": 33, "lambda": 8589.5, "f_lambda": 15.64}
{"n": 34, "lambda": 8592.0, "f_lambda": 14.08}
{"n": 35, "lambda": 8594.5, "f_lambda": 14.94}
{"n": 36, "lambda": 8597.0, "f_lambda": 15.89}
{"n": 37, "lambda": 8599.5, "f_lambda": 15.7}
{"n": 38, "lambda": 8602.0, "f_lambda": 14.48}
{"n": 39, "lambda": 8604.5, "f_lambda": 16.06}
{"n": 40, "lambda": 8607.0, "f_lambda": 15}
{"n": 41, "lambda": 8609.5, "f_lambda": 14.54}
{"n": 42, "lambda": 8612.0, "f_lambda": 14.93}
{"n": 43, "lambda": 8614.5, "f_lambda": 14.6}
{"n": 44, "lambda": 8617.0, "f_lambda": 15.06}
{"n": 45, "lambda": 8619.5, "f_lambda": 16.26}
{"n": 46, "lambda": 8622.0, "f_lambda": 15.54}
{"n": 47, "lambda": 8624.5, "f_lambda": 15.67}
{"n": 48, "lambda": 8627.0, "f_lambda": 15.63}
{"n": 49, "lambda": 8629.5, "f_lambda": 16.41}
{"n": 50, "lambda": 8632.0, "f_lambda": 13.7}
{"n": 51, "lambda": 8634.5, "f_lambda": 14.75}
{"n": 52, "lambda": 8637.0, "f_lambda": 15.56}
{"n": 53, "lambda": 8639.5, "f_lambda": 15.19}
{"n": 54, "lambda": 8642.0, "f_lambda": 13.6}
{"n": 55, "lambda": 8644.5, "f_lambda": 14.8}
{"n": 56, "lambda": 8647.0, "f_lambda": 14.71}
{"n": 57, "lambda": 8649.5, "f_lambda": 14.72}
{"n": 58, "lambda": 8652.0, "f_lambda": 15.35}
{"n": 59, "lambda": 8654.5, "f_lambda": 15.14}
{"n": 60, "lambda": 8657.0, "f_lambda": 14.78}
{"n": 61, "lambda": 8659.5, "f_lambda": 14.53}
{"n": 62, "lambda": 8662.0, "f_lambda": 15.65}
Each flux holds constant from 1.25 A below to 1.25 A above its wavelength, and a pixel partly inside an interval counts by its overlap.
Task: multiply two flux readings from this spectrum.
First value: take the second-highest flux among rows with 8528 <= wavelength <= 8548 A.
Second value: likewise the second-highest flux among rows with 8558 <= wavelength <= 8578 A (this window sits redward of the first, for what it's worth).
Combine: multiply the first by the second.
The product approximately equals 234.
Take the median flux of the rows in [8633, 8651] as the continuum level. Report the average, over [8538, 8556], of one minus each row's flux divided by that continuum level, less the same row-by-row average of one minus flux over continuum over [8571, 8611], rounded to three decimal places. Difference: -0.025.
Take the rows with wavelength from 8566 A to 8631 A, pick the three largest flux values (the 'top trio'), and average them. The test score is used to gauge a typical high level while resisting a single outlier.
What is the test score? 16.2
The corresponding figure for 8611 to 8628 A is 15.9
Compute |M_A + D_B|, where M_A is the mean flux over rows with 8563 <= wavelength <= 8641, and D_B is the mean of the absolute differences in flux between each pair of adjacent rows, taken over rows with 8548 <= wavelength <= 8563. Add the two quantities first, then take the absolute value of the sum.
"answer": 15.63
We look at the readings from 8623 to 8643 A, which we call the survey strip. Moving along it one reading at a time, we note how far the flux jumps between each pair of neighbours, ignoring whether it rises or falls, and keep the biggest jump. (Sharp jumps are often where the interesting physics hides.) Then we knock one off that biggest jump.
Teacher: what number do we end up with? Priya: 1.7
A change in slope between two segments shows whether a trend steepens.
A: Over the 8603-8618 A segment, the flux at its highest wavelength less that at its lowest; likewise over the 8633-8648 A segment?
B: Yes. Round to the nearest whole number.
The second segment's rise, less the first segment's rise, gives 1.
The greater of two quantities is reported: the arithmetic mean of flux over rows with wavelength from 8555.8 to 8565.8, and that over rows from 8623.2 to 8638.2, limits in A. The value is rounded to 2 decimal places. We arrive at 15.29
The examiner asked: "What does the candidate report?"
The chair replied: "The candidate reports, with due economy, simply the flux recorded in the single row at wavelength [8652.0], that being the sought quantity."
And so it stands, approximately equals 15.35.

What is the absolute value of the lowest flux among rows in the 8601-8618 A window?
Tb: 14.5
